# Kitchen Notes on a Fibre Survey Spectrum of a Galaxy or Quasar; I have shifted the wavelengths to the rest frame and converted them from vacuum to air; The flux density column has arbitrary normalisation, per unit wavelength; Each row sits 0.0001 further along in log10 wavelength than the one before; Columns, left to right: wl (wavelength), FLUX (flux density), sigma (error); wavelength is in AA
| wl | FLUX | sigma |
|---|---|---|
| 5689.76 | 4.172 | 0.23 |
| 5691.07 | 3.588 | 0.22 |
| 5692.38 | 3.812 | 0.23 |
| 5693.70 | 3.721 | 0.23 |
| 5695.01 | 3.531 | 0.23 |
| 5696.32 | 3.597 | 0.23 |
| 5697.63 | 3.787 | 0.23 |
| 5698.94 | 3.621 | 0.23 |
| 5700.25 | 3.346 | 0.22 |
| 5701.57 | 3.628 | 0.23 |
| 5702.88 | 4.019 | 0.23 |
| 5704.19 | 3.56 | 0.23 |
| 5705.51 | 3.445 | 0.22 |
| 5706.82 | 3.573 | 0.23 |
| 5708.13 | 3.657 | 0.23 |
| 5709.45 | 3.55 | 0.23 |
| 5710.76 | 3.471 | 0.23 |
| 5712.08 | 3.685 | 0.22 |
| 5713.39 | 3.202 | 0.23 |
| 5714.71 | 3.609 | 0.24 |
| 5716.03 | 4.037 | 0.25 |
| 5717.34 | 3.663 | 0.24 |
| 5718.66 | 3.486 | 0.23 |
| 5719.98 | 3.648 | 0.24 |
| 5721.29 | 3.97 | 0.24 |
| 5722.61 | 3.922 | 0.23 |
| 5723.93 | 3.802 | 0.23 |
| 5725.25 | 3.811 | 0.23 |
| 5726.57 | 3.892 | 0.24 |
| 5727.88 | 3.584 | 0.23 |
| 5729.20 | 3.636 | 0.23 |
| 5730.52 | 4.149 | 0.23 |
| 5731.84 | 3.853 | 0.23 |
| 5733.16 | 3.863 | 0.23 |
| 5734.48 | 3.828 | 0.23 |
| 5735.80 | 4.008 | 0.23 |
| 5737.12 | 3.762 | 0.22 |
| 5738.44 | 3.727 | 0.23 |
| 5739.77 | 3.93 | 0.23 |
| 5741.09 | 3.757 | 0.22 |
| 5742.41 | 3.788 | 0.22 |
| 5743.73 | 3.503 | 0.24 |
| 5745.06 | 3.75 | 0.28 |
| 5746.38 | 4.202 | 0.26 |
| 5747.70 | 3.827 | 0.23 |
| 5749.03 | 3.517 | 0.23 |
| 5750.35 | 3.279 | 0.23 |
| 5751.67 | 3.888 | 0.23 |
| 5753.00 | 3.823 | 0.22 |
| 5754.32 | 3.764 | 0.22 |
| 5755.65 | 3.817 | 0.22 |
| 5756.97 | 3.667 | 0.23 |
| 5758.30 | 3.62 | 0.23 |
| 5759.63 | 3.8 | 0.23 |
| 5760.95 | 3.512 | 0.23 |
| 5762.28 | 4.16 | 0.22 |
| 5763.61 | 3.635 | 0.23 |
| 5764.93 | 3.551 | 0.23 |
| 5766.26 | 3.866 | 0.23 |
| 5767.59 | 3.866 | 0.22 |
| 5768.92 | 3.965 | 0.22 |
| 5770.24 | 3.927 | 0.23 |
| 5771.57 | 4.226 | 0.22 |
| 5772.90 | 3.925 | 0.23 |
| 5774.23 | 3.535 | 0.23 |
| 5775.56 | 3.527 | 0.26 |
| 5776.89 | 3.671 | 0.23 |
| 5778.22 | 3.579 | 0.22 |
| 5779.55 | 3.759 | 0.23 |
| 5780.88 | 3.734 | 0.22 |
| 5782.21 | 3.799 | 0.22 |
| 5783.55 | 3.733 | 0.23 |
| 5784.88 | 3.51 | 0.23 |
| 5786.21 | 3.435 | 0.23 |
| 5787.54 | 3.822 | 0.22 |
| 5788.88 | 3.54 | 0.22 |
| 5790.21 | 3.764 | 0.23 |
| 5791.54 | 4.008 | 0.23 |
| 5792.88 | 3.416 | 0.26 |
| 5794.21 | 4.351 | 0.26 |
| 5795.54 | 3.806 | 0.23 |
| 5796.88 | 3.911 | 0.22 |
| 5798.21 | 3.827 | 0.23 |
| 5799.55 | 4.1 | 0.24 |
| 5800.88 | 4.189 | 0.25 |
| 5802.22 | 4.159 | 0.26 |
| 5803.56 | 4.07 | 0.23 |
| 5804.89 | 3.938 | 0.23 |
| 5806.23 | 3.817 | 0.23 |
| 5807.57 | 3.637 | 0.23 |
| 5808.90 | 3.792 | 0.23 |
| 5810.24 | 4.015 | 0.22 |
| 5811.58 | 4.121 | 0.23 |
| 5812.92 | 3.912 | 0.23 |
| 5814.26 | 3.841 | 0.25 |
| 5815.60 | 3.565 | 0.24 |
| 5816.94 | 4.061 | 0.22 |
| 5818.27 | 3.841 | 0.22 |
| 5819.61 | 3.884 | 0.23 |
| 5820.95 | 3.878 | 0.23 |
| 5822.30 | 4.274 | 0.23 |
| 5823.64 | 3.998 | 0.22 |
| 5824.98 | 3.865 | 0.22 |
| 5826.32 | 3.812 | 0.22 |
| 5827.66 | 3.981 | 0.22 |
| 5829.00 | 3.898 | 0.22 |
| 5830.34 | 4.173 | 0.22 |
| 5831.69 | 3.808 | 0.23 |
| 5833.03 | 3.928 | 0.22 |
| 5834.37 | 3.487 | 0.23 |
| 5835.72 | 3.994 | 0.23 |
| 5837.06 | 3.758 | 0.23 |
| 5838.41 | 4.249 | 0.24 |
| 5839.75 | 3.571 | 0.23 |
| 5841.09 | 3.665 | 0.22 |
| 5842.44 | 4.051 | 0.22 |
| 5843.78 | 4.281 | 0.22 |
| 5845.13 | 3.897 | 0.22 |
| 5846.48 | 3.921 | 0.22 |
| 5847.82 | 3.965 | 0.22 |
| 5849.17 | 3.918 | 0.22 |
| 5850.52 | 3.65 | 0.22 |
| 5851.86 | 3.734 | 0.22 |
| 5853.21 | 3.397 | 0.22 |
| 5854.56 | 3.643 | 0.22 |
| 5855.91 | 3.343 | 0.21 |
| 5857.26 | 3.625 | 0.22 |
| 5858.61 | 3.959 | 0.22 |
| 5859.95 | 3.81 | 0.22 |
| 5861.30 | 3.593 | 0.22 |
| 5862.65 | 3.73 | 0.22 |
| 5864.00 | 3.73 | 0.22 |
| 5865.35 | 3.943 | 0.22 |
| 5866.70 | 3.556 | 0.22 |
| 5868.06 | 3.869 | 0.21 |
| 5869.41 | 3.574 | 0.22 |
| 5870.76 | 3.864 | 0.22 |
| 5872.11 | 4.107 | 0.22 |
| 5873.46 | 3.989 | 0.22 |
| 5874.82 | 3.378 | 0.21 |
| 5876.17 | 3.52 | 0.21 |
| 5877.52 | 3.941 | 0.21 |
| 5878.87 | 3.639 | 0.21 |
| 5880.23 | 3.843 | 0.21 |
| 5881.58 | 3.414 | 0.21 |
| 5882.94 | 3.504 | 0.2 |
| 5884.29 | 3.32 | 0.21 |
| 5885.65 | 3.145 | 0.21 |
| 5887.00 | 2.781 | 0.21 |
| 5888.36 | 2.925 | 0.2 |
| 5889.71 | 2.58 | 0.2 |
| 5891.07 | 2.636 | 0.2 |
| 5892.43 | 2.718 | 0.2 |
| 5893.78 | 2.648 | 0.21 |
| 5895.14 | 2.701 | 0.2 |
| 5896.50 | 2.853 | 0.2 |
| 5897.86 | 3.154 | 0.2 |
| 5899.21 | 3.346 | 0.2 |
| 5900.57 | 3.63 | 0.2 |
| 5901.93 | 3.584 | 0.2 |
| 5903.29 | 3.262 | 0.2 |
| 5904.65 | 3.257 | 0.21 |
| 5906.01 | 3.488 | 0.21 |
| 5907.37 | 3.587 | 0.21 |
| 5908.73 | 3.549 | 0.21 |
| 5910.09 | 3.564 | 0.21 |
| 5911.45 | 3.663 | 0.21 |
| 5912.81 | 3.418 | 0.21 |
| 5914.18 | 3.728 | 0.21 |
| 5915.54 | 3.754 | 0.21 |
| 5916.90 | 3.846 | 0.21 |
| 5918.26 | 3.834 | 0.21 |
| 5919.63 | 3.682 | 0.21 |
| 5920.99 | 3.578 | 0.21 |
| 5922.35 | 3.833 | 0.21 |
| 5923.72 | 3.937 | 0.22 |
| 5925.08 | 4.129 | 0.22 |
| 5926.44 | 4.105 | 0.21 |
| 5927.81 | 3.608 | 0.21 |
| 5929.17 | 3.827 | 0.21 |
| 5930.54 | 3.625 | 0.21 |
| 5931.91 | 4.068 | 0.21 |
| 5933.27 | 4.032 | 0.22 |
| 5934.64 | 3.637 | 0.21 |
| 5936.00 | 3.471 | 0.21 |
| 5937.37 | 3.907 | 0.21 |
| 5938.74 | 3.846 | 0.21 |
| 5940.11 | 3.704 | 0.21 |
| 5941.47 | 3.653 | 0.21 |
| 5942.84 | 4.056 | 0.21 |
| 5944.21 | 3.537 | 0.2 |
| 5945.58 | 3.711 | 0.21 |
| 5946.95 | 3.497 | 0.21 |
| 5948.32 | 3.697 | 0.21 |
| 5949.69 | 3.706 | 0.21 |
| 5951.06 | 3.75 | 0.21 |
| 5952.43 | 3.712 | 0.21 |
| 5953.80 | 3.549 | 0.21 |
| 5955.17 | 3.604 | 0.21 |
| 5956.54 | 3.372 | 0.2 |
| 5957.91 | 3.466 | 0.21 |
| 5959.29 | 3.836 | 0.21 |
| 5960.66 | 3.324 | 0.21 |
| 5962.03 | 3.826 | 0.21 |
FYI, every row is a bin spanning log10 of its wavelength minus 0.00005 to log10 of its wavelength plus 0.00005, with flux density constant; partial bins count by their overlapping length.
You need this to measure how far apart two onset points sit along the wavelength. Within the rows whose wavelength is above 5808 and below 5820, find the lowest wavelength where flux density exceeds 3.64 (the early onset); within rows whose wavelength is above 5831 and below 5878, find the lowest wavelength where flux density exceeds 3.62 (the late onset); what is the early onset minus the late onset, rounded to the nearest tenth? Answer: -22.8 AA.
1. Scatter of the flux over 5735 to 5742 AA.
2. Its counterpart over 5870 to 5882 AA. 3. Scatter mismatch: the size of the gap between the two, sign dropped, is 0.14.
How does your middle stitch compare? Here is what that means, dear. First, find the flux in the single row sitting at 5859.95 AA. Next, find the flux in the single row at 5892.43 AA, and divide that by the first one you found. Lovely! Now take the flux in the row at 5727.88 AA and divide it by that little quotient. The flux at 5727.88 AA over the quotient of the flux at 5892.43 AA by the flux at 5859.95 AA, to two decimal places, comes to 5.02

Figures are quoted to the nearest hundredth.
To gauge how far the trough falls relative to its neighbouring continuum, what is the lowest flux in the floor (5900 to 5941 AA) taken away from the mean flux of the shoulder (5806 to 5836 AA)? 0.64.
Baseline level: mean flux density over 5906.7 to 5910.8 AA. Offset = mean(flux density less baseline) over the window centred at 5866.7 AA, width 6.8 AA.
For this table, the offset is 0.17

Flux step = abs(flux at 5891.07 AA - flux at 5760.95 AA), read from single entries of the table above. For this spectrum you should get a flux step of 0.88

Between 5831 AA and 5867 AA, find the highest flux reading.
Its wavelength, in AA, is 5843.78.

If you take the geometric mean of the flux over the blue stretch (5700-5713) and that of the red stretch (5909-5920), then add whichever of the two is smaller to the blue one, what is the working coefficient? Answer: 7.2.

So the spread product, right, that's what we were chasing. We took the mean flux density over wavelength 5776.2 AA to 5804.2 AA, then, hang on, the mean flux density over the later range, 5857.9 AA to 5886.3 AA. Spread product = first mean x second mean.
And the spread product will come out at 14.1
